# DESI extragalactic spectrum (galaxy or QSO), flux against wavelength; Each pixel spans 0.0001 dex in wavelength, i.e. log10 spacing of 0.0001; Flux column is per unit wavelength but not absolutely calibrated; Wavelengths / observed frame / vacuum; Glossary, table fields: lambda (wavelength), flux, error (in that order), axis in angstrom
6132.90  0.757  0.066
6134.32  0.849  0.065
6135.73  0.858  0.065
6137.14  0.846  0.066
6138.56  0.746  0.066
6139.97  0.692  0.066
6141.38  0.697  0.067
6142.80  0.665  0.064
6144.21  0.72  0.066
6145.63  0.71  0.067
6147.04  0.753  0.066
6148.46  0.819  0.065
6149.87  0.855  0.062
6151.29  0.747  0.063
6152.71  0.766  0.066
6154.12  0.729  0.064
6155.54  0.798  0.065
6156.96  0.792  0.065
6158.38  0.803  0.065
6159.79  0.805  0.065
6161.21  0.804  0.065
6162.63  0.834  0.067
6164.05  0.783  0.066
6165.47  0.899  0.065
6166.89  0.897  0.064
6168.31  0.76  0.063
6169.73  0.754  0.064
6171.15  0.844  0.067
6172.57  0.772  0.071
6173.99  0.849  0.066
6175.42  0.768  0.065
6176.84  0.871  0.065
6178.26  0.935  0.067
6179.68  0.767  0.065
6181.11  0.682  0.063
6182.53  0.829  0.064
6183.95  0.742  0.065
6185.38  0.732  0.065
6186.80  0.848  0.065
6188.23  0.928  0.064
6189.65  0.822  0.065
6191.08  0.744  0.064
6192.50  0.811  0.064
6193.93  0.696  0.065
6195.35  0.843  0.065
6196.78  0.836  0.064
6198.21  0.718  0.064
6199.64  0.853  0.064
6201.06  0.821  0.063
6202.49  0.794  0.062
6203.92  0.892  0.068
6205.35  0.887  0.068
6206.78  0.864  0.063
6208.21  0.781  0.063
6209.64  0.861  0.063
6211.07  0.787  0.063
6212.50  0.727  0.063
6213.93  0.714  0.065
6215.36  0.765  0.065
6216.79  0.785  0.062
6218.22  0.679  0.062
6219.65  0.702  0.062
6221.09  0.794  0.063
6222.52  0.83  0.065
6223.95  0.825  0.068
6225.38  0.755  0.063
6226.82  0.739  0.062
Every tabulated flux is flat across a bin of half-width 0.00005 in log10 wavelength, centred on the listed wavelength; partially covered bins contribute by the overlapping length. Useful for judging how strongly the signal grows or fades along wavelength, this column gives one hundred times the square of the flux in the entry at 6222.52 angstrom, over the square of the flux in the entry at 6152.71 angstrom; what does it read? 117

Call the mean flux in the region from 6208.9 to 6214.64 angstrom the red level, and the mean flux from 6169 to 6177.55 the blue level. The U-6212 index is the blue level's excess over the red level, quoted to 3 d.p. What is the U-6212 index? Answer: 0.037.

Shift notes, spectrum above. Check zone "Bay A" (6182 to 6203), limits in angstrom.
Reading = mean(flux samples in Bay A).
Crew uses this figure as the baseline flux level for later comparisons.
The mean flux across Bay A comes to 0.801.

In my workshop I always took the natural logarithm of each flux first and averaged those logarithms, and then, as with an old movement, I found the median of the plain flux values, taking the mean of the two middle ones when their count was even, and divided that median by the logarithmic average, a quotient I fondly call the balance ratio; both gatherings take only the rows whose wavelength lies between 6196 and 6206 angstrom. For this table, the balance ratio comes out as -4.4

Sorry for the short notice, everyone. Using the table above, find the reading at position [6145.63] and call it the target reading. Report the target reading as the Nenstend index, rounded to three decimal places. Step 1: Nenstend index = 0.710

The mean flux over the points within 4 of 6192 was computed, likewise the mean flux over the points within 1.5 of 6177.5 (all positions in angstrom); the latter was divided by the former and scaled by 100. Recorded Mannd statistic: 112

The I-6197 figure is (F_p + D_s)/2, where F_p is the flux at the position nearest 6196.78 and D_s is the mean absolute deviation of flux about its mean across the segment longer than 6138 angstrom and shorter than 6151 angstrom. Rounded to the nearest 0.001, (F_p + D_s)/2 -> 0.442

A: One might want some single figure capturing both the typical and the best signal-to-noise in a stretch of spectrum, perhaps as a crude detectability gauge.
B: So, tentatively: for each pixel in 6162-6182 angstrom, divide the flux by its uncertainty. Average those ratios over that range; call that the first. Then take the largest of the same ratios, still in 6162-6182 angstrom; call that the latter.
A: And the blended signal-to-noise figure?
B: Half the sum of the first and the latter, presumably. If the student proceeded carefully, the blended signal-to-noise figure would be 13.2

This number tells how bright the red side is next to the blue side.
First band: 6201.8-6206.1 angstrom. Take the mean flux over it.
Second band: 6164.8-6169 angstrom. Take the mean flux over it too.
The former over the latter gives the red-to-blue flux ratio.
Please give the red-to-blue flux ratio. 1.01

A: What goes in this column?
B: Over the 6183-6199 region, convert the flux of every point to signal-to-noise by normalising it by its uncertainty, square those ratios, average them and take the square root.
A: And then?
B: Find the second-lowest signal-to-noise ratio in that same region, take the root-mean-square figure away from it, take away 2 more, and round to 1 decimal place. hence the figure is -3.1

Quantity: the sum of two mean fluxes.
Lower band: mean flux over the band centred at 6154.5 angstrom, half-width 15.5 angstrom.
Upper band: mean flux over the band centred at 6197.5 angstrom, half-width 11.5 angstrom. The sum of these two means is 1.598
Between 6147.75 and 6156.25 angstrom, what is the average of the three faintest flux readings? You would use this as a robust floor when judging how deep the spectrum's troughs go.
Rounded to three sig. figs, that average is 0.747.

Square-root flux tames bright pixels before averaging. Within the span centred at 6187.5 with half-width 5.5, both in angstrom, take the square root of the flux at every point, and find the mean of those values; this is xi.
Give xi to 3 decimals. 0.898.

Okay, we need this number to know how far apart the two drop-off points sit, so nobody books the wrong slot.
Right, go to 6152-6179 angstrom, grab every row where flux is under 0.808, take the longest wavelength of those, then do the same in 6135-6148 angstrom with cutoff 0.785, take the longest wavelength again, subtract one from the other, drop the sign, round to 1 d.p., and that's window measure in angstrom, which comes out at 28.4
